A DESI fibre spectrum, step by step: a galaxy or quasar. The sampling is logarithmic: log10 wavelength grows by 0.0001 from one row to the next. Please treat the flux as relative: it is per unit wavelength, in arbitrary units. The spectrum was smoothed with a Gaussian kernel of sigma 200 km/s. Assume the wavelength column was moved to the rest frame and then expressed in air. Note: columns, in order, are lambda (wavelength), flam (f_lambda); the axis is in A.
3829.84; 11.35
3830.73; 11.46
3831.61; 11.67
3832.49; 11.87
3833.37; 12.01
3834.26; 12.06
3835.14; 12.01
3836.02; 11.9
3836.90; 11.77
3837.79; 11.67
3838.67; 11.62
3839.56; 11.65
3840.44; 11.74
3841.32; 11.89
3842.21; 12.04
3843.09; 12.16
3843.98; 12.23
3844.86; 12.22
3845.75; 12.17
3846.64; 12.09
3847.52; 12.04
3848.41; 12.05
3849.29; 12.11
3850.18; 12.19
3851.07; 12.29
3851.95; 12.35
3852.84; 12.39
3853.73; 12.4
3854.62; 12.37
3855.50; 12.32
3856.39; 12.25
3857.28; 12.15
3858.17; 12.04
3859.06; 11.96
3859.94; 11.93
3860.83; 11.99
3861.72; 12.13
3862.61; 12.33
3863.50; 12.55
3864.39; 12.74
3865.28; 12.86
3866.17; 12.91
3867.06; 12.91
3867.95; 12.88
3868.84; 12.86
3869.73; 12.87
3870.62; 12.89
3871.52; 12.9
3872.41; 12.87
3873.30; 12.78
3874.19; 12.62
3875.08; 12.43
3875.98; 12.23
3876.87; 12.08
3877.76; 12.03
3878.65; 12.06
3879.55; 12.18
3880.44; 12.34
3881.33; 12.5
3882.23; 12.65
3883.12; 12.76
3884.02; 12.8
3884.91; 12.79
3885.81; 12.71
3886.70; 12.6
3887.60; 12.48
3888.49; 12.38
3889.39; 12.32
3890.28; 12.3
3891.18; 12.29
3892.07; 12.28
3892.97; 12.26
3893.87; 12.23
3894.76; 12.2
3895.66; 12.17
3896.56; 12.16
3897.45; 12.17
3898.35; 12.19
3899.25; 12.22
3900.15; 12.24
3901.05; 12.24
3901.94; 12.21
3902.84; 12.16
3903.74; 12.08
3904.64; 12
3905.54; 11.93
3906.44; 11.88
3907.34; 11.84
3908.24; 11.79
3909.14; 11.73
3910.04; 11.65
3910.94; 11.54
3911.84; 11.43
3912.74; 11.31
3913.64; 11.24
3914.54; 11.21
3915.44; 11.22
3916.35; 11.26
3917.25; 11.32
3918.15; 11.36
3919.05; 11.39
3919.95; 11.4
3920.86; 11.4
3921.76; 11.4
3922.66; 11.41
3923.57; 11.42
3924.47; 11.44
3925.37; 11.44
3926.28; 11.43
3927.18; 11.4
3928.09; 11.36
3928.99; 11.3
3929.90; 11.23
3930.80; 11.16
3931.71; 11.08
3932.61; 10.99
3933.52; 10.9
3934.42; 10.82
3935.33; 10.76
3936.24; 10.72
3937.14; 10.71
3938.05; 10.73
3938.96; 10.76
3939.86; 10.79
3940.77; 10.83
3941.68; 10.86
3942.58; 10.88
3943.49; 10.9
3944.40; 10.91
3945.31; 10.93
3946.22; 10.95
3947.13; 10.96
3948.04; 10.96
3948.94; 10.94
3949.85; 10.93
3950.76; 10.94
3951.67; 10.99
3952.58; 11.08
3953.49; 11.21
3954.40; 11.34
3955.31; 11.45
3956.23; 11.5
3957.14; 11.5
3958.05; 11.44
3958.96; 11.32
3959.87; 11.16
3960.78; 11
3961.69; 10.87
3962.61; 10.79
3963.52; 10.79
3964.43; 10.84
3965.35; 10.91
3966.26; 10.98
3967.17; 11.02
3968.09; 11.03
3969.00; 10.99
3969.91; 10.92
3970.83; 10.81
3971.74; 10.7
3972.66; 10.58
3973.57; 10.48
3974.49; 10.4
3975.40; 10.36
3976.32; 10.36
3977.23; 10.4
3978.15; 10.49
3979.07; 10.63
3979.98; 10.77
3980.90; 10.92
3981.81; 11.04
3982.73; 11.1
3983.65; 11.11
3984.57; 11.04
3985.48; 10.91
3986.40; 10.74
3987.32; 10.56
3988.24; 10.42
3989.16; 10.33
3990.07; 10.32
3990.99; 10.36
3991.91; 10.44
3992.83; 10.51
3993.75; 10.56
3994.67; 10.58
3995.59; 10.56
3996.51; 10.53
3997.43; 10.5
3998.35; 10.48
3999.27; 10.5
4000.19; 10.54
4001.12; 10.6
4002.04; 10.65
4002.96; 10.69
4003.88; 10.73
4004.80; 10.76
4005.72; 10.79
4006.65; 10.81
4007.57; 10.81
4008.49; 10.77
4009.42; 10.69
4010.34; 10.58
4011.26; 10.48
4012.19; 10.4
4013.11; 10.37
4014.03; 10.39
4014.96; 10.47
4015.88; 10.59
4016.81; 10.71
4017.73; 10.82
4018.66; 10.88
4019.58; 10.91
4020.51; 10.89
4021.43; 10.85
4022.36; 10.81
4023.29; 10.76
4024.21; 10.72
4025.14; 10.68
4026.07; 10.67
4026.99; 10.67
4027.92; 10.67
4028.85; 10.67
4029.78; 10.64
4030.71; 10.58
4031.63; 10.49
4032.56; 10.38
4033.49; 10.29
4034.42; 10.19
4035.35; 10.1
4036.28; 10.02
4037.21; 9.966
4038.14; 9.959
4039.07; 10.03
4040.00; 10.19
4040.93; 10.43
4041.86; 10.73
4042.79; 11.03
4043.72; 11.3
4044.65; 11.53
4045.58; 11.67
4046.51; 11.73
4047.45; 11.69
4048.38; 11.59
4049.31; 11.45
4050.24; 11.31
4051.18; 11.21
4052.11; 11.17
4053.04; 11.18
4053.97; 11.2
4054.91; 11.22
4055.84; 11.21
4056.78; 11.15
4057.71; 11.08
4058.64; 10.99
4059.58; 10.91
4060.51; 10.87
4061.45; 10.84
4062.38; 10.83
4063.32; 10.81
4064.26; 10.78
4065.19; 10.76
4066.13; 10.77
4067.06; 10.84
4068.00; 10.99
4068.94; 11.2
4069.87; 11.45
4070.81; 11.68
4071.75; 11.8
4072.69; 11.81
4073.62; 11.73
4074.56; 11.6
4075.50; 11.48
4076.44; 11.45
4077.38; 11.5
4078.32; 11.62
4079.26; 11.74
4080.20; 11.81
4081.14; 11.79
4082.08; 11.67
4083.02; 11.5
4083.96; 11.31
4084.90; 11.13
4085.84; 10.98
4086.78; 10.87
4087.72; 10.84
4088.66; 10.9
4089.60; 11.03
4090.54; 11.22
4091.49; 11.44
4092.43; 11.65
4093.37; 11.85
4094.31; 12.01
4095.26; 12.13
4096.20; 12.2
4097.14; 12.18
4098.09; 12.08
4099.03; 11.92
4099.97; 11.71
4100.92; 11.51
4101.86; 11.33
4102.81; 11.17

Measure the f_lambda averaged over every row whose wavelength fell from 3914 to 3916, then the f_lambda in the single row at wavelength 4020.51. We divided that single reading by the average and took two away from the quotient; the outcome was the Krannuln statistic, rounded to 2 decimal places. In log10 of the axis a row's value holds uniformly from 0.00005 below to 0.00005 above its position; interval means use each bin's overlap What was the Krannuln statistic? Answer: -1.03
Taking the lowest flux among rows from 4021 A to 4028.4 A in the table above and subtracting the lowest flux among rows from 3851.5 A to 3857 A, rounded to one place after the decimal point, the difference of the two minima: -1.6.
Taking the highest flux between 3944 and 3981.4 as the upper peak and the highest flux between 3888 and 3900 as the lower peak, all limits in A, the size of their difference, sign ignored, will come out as 0.9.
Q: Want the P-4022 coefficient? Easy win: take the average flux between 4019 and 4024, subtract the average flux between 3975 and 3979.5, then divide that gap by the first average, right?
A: 0.04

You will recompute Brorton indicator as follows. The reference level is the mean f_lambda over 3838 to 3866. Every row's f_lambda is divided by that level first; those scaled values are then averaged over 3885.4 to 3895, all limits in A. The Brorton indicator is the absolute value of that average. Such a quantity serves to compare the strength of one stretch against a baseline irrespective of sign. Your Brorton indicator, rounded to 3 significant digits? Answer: 1.02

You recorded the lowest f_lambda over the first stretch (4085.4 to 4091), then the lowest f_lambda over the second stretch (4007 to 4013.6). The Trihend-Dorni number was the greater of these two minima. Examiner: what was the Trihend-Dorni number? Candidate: 10.8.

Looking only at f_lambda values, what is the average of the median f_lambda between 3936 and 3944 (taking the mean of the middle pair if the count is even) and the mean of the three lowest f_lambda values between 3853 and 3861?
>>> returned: 11.4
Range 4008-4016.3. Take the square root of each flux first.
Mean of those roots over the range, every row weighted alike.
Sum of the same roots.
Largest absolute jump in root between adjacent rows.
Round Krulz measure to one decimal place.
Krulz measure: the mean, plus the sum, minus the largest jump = 32.4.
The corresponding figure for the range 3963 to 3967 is 16.5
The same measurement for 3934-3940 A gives 26.2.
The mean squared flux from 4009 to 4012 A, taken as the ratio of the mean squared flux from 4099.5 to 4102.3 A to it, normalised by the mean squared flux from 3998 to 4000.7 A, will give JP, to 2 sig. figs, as 0.011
